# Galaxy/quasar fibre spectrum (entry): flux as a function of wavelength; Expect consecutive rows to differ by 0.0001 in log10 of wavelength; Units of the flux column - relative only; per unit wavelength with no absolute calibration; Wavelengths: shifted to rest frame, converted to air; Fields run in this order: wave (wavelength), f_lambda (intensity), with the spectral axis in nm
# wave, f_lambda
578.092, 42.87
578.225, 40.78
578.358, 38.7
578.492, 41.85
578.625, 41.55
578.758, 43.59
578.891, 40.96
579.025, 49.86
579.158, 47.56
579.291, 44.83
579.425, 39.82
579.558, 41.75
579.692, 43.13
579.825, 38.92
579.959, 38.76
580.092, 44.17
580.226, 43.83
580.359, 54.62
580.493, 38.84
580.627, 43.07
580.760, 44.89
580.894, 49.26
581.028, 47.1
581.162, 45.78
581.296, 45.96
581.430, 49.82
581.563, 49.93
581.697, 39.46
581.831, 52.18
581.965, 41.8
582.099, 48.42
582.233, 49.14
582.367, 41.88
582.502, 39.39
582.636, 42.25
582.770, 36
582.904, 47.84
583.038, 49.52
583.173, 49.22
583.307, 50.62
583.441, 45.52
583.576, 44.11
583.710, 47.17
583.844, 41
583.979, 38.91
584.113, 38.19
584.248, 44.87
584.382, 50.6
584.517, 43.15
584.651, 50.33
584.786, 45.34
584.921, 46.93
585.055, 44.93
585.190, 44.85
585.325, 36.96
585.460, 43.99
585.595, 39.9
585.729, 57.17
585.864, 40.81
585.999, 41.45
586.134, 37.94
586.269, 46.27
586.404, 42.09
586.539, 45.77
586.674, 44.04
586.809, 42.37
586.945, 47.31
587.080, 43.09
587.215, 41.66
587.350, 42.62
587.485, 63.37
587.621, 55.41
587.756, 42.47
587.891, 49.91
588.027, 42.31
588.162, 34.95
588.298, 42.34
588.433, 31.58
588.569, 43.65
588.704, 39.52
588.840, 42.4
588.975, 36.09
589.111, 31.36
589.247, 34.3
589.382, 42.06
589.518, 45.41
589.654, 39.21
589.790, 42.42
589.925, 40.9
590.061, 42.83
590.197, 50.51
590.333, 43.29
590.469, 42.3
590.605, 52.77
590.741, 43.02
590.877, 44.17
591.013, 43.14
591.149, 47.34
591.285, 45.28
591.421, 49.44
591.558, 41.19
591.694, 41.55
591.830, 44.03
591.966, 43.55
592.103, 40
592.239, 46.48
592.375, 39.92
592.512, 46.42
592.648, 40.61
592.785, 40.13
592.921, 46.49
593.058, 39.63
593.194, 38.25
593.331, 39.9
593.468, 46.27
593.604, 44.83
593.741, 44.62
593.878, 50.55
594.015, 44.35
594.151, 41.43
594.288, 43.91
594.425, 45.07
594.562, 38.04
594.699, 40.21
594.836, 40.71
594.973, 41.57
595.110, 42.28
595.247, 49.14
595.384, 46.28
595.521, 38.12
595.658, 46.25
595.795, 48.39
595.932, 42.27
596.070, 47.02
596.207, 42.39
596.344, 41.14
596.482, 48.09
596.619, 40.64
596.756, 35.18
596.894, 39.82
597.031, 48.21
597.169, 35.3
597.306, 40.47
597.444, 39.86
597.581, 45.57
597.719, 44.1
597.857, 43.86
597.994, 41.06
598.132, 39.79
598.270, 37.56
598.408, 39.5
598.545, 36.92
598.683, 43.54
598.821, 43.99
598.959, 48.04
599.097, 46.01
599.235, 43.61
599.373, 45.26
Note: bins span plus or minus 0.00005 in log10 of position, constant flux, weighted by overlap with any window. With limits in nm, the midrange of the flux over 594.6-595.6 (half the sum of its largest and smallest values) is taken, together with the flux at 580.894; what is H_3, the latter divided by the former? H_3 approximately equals 1.13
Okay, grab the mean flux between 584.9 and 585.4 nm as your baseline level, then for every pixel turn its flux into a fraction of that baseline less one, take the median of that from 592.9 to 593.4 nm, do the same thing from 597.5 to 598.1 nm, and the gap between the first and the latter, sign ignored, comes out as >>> 0.10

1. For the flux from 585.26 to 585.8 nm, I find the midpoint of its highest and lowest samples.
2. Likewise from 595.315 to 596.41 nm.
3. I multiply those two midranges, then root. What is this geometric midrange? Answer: 45.1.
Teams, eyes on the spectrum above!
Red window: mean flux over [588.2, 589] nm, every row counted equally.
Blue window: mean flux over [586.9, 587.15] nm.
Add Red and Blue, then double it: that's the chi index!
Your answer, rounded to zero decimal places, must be 169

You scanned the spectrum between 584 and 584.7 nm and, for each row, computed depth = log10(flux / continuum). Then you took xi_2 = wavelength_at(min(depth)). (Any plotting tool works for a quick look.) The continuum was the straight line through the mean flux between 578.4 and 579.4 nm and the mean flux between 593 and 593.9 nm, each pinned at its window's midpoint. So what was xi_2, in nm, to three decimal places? 584.113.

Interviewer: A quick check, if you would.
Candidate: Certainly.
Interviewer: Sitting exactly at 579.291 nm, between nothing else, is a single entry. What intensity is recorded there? 44.83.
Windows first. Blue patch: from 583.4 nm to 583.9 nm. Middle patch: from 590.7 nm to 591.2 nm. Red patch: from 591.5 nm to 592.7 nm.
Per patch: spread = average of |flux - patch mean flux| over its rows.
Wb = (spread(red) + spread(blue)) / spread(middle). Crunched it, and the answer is 2.8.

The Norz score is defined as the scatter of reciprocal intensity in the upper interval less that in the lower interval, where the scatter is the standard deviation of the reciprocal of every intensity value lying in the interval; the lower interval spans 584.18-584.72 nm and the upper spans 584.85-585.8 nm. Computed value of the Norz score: 0.0013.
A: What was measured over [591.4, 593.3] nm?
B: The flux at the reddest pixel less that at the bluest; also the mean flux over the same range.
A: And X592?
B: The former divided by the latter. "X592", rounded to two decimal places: -0.26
